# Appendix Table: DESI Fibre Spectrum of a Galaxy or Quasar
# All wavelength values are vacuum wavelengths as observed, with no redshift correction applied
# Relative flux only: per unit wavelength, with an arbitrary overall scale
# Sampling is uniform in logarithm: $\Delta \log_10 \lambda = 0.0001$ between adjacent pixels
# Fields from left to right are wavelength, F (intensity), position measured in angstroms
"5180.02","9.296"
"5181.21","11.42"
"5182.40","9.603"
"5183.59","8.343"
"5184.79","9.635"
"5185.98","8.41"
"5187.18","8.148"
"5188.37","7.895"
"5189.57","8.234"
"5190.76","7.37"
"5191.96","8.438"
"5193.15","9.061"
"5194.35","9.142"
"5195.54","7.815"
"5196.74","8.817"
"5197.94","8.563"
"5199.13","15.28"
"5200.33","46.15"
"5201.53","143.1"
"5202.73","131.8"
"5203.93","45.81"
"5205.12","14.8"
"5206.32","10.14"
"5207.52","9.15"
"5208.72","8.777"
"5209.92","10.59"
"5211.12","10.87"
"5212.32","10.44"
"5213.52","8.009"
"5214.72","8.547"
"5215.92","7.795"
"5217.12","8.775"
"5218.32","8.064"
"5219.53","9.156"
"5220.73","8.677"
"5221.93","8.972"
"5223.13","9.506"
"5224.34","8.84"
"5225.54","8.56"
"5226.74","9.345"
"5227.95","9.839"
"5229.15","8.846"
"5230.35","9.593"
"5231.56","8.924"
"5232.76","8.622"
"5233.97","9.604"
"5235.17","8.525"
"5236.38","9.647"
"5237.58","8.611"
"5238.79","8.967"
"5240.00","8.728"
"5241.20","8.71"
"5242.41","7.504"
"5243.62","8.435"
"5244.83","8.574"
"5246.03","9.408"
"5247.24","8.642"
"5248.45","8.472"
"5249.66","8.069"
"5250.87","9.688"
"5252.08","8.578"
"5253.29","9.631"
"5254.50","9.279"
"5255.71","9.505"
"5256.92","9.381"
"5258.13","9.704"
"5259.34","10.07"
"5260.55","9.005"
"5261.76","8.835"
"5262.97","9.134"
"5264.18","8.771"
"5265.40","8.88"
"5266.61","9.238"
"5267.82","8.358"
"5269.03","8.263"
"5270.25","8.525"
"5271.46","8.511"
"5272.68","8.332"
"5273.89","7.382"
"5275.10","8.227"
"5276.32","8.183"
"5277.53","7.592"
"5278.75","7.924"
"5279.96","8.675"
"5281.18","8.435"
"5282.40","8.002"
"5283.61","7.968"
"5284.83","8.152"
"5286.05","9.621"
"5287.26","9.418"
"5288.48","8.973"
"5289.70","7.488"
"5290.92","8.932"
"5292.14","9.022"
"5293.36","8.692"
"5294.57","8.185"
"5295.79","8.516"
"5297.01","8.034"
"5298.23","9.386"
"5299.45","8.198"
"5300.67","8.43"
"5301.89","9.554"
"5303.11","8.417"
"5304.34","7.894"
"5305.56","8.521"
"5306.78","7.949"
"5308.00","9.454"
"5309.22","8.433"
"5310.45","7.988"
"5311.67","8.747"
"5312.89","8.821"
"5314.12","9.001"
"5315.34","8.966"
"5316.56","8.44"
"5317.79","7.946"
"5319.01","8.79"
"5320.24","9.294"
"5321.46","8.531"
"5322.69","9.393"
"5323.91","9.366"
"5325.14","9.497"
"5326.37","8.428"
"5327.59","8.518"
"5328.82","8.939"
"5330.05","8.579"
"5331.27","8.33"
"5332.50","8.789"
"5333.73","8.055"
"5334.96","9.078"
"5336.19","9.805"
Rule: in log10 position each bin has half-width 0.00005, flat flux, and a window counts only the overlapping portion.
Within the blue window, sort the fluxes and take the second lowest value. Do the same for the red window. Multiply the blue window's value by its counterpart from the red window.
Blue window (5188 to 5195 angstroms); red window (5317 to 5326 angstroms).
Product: 67.4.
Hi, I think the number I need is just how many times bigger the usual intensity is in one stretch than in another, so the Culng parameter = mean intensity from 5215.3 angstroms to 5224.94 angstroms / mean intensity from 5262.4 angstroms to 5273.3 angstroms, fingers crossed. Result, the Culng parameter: 1.01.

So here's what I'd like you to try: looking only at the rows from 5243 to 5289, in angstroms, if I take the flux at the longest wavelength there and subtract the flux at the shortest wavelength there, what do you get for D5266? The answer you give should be 0.5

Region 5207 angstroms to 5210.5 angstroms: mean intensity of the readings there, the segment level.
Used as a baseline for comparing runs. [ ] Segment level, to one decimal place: 9.5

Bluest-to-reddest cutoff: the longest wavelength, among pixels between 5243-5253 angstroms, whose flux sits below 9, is 5252.08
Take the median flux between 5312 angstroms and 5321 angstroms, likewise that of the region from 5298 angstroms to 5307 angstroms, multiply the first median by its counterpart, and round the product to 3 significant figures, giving 74.3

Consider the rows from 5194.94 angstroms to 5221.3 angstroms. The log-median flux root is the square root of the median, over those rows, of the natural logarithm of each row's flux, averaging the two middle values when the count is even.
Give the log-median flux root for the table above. 1.49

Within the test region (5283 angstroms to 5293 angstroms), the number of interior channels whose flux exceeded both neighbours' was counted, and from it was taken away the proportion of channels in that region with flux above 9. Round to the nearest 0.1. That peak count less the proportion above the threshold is 0.6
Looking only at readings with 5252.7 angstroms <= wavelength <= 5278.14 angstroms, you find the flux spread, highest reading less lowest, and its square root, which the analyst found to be 1.64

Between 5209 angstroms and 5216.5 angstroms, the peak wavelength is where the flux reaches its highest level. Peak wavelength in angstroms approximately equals 5211.12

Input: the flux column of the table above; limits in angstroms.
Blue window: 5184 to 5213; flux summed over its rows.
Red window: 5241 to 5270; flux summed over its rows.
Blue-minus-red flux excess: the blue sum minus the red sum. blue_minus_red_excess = 344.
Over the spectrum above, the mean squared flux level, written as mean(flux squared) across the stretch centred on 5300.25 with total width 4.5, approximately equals 79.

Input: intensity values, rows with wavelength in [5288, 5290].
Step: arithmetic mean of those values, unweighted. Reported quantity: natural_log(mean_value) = 2.11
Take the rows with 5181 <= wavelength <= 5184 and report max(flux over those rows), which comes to 11.42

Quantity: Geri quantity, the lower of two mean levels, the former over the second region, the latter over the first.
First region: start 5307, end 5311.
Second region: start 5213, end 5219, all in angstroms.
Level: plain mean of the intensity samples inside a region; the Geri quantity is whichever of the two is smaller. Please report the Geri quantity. 8.2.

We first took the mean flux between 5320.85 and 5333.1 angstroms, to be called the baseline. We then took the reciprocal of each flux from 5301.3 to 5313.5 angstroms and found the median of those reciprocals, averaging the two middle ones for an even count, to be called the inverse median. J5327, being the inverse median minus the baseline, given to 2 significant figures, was -8.7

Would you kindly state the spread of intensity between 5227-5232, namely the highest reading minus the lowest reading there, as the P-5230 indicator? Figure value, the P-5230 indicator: 1.0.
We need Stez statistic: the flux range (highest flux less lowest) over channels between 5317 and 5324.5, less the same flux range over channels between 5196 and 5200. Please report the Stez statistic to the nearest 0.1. -5.3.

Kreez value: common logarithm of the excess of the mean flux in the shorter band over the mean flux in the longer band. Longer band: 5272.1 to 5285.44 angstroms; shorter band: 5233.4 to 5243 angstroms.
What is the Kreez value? -0.2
